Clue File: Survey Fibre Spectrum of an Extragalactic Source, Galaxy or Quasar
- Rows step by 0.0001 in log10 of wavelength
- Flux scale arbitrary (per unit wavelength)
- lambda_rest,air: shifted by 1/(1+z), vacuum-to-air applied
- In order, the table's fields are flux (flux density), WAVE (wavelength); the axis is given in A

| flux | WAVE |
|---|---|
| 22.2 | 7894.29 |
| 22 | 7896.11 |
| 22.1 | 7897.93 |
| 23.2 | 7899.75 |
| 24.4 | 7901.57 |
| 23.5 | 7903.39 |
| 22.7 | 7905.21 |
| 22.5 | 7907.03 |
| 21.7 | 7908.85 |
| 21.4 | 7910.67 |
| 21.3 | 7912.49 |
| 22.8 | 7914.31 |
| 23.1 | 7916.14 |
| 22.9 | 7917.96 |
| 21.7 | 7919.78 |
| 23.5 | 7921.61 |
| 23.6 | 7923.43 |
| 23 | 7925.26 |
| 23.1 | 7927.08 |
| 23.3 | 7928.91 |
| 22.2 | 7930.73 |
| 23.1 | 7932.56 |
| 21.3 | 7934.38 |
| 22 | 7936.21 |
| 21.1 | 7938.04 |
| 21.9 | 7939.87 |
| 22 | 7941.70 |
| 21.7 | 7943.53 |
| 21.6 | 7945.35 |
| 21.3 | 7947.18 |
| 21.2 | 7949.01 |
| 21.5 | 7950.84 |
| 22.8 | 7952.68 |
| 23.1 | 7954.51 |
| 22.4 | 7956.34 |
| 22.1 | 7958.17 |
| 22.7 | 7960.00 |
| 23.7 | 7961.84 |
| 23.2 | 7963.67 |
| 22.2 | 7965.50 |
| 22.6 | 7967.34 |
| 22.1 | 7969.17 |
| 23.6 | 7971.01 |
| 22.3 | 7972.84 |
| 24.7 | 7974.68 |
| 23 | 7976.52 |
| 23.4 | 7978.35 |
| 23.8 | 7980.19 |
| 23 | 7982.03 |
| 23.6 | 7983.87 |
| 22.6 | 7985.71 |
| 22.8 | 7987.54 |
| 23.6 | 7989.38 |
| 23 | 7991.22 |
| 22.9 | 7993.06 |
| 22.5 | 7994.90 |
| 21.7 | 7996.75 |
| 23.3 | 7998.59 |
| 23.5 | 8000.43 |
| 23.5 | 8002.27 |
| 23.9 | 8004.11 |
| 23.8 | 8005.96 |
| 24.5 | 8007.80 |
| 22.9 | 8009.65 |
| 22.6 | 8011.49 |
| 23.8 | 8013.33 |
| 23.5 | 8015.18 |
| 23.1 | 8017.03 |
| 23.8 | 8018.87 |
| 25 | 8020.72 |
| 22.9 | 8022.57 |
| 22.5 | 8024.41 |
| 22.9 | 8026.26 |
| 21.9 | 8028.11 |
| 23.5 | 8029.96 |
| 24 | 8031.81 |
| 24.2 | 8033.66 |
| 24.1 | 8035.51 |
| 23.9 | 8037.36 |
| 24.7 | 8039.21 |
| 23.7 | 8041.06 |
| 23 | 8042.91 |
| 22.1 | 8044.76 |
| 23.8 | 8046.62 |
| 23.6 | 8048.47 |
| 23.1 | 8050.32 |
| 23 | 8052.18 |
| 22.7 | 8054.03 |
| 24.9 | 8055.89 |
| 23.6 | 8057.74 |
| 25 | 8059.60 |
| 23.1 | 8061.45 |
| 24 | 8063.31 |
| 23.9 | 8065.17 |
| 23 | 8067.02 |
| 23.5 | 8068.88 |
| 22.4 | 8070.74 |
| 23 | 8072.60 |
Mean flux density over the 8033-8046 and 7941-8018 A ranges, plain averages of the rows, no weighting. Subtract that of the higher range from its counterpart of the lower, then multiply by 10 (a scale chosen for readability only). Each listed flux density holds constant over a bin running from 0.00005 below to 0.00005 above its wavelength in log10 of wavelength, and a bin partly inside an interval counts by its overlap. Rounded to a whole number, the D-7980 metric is -8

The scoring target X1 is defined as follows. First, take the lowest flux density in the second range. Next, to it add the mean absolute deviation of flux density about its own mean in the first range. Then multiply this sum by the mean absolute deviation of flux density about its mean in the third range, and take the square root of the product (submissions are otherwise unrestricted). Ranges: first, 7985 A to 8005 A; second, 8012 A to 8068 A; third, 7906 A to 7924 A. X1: 4.07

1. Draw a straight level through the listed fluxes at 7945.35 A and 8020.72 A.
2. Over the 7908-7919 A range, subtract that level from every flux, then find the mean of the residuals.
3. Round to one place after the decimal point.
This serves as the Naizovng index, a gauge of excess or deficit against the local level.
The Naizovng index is 2.0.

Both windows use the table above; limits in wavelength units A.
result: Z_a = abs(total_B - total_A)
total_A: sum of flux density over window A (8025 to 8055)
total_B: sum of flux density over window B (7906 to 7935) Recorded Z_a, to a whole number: 14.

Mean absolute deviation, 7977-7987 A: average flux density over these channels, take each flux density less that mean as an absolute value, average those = 0.38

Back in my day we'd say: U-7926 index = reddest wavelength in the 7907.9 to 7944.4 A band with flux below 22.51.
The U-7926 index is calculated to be 7943.53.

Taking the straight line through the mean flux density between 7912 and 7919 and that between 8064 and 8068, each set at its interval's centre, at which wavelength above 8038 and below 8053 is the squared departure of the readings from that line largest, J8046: 8039.21 A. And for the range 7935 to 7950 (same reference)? 7938.04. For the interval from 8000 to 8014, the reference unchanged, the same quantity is 8007.80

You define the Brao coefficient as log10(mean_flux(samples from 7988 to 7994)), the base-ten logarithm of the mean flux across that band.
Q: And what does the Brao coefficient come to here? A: 1.36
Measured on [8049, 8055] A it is 1.36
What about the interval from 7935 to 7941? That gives 1.34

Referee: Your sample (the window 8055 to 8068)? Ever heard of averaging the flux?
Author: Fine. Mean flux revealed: 23.9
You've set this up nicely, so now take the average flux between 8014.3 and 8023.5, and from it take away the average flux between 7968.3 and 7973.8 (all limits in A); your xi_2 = 1.0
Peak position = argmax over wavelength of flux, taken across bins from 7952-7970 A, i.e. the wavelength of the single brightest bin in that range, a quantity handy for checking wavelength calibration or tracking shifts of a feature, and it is 7961.84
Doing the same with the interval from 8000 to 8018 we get 8007.80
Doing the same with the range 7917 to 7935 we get 7923.43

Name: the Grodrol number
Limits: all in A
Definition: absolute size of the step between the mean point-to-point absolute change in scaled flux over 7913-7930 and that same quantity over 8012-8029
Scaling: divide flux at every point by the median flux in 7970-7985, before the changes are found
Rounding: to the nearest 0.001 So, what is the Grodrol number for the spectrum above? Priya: 0.011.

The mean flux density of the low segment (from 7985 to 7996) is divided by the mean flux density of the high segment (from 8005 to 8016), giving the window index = 0.974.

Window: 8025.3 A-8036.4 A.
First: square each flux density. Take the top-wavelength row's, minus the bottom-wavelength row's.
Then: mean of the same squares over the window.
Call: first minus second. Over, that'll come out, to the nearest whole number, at -493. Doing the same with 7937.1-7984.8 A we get -398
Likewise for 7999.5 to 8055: -587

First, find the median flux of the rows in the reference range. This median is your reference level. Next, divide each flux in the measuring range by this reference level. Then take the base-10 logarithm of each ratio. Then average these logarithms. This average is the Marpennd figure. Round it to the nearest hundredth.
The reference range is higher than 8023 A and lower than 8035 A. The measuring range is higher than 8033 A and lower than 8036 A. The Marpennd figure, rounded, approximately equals 0.02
